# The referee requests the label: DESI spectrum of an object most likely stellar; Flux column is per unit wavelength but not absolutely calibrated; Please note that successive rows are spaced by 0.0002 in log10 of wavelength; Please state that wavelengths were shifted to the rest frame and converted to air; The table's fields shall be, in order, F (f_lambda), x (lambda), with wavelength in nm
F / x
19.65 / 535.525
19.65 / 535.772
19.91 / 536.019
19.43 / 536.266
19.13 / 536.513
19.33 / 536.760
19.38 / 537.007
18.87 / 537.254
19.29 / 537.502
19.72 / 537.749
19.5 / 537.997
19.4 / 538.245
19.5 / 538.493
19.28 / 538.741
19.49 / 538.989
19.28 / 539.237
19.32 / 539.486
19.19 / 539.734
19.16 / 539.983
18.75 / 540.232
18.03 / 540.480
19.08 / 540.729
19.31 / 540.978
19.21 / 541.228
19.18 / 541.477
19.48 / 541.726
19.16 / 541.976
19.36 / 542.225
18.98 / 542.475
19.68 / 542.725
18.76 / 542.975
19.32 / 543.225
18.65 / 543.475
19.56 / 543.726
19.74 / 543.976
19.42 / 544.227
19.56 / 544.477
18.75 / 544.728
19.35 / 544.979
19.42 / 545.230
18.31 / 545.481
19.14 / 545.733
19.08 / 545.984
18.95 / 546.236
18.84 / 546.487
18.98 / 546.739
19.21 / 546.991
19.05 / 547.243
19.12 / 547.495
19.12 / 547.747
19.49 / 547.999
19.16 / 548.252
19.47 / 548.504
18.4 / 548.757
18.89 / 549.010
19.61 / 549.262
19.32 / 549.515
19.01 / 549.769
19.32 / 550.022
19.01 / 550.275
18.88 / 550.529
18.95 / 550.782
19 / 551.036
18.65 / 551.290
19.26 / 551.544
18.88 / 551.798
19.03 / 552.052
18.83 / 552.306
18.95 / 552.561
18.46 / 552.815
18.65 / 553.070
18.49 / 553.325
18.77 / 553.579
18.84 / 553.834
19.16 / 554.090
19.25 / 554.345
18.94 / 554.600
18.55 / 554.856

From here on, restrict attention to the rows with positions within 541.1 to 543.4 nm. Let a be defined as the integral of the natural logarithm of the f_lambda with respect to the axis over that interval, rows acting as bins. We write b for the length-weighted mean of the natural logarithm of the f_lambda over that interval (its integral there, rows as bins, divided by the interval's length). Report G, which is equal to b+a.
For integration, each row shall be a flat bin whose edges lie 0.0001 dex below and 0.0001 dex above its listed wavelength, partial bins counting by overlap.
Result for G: 9.76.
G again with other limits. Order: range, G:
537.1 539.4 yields 9.78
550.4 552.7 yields 9.70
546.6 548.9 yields 9.73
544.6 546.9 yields 9.71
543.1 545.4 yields 9.77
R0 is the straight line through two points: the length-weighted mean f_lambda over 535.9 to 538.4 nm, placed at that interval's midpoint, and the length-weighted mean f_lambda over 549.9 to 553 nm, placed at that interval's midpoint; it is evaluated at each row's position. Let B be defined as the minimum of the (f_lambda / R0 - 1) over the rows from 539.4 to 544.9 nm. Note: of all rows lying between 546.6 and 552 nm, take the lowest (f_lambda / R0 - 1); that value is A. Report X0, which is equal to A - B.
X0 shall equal 0.03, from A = -0.032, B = -0.07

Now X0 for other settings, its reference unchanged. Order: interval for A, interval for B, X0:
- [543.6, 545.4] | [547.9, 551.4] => 0.01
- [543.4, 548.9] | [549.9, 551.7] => -0.03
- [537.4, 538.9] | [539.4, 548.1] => 0.06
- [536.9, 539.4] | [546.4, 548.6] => -0.01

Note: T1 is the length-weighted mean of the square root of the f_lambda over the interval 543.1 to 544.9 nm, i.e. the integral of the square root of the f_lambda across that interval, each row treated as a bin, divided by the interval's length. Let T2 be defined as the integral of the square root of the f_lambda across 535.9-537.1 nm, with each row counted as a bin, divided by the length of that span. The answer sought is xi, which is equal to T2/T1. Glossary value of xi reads 1.00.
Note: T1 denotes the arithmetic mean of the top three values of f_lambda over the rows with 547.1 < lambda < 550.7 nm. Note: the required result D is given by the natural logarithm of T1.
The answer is 2.97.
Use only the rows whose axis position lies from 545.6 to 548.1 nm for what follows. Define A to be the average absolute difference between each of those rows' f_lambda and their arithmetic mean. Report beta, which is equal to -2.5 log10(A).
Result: 2.3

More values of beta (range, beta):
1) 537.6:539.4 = 2.4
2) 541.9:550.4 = 1.4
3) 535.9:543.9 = 1.5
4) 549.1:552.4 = 1.8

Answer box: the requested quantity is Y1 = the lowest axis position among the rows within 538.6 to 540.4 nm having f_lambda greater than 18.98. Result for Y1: 538.741 nm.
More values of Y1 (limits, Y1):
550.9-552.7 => 551.036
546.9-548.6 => 546.991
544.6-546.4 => 544.979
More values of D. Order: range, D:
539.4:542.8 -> 2.97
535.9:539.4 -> 2.98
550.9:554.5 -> 2.96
